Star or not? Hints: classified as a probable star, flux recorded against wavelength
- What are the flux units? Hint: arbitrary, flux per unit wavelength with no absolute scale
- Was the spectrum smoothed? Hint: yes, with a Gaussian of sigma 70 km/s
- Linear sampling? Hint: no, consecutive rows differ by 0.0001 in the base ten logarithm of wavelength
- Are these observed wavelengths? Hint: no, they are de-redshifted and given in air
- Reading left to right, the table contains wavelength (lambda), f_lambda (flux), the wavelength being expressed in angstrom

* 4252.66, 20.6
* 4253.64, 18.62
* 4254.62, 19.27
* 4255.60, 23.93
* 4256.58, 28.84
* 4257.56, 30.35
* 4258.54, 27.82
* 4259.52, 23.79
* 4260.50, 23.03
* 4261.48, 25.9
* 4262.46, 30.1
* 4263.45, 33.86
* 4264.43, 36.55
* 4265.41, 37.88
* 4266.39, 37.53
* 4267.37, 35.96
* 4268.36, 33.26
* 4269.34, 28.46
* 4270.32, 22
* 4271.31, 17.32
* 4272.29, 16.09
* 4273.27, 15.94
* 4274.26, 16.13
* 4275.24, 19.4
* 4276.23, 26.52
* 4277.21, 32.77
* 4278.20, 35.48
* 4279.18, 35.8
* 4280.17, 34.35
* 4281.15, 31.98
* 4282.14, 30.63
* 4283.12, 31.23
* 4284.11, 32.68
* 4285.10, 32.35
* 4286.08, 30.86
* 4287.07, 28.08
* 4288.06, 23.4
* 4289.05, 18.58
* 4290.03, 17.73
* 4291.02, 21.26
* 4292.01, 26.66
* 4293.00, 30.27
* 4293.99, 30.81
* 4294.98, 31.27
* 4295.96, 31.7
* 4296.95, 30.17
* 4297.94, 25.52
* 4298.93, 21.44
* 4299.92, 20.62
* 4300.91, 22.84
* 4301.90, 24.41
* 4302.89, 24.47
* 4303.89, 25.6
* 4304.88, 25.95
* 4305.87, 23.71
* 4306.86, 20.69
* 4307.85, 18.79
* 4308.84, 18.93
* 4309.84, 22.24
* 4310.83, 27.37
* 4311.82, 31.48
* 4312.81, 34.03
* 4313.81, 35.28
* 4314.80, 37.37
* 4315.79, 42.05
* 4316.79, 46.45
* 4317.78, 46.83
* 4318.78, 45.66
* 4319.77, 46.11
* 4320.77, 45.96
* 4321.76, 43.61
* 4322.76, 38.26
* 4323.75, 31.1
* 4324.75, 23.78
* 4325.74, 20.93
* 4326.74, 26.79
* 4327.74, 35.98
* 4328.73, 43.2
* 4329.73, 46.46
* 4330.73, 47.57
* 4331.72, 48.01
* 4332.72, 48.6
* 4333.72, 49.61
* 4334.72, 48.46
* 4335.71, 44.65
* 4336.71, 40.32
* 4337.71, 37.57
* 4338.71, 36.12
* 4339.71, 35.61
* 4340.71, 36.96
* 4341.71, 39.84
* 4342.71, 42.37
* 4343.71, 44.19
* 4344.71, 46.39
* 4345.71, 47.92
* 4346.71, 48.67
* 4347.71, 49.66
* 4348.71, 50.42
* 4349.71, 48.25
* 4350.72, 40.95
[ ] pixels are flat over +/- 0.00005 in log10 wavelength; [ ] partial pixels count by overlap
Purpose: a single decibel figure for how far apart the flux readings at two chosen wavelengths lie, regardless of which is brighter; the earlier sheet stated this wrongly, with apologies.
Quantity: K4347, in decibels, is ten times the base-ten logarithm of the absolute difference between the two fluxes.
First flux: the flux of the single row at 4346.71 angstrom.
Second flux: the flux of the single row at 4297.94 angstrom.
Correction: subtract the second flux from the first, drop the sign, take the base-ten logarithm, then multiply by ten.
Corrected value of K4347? 14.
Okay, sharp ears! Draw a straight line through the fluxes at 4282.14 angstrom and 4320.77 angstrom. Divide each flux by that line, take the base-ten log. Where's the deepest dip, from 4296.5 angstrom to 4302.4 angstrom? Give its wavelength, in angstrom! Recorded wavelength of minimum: 4299.92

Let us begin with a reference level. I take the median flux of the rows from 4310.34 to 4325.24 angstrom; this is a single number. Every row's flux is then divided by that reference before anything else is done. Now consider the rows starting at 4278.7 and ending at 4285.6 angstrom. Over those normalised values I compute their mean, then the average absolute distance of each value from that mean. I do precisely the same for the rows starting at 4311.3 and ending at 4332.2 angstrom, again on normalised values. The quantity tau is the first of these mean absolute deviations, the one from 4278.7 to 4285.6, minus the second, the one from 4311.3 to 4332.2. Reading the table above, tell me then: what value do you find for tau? -0.15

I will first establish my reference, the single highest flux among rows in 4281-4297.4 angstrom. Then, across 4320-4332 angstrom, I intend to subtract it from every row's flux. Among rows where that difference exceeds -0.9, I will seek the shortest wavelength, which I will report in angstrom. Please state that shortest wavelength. 4320.77 angstrom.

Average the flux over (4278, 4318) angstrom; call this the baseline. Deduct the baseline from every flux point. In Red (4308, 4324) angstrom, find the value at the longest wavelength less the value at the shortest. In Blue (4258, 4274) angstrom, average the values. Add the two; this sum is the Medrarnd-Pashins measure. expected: 11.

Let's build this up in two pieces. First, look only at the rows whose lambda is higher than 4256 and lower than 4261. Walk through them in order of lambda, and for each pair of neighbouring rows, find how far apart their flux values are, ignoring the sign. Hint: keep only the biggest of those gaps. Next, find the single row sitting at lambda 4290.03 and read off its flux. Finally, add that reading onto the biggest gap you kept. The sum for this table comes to 22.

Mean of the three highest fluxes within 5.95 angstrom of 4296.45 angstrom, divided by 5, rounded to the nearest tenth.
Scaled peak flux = 6.3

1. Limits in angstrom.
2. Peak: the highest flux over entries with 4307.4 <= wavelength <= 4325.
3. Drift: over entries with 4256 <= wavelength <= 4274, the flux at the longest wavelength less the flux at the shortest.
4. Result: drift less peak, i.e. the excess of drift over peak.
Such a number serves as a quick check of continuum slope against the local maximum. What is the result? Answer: -60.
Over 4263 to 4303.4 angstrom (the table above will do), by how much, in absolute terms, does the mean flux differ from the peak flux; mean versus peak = 10.2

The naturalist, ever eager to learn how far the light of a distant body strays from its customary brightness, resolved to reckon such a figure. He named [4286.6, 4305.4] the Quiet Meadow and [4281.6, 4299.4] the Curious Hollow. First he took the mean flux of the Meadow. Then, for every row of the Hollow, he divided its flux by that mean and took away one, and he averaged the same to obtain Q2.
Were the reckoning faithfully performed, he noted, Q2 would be 0.09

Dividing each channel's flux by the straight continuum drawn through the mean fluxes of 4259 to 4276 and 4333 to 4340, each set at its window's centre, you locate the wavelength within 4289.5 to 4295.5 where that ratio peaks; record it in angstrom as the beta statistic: 4294.98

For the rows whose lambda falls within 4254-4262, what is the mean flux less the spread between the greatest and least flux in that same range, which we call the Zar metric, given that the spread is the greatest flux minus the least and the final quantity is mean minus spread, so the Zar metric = 14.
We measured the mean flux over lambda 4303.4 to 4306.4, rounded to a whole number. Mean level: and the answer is 25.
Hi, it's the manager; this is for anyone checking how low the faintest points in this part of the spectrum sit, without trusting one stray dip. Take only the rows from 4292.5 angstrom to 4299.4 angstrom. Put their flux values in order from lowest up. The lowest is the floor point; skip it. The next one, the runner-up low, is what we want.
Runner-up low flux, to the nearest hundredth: 25.52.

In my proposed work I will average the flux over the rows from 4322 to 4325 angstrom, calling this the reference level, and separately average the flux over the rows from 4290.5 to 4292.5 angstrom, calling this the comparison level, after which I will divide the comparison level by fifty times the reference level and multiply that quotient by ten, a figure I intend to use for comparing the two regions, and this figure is 0.15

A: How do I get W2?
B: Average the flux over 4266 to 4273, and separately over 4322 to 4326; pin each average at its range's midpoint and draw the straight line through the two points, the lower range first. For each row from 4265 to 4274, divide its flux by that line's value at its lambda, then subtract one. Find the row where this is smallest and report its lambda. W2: 4273.27 angstrom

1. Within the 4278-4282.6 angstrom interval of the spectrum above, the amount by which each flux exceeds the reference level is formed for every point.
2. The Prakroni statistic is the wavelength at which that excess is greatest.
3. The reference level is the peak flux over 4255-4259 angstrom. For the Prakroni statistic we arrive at 4279.18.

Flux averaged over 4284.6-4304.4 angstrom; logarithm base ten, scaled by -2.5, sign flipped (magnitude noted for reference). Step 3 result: 3.53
